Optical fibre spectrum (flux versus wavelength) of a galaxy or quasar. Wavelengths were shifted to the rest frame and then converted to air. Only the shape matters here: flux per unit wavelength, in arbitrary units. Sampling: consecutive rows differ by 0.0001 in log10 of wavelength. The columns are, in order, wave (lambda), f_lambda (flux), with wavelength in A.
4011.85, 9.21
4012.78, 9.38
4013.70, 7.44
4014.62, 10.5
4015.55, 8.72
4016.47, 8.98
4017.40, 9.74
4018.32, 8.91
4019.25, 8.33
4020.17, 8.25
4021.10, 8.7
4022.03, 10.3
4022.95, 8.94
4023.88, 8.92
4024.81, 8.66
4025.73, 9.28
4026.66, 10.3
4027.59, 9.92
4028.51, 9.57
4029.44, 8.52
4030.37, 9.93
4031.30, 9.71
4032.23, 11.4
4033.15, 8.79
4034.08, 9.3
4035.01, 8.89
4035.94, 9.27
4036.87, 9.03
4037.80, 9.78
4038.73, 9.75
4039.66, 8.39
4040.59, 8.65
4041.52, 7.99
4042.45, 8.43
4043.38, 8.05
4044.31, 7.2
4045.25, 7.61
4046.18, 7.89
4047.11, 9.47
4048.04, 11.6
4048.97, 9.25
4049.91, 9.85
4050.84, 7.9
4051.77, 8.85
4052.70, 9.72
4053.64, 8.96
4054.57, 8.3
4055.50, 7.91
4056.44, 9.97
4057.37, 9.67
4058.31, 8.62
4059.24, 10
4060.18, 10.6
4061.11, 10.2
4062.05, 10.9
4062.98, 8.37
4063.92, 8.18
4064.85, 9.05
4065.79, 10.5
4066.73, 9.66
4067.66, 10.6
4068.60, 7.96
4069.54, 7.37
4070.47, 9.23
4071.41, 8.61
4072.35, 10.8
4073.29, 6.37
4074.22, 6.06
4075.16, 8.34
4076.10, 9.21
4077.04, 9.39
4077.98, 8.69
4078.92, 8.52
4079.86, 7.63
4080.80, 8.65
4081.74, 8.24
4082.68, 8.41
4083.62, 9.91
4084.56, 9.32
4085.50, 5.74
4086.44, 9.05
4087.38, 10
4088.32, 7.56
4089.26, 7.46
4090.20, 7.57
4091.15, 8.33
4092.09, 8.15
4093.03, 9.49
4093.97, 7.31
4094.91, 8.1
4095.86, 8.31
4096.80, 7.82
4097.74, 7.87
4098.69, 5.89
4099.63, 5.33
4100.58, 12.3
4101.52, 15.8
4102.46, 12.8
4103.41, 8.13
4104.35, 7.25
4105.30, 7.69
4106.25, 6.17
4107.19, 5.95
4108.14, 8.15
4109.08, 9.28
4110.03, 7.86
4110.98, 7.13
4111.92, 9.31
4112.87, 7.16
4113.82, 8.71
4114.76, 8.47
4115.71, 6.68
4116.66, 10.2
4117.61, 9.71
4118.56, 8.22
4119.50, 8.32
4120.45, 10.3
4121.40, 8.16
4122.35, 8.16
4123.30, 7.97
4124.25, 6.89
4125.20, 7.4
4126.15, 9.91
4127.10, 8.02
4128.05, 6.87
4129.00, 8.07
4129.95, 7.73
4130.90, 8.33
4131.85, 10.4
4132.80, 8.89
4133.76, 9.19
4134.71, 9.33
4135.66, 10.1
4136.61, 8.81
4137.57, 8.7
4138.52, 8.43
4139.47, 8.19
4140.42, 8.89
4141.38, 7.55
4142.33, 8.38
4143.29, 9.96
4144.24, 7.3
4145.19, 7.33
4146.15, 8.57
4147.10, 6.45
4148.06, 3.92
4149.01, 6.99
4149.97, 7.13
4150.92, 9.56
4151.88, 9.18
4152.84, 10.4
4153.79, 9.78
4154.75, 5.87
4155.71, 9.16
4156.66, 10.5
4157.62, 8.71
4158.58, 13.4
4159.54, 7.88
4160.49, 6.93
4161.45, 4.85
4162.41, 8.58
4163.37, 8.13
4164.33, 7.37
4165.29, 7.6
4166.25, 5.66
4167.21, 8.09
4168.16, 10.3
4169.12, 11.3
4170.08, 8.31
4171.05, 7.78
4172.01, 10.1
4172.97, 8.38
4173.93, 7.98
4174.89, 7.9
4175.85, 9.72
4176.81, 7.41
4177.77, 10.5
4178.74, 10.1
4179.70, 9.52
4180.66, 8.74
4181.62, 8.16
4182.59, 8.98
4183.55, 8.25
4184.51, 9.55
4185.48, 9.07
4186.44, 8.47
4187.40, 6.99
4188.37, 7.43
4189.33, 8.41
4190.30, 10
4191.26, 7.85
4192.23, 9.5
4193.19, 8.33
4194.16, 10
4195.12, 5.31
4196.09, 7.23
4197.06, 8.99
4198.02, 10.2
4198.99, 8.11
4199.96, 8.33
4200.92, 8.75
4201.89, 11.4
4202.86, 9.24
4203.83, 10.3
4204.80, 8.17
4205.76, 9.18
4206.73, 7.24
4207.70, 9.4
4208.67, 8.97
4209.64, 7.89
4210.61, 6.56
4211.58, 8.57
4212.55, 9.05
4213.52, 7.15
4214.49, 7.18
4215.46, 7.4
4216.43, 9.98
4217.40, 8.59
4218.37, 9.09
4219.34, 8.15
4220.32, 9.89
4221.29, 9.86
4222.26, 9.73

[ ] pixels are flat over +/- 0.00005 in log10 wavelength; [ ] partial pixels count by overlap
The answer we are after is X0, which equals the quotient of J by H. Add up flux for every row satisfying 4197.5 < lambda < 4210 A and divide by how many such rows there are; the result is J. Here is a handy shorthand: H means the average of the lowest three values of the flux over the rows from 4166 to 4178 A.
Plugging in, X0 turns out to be 1.3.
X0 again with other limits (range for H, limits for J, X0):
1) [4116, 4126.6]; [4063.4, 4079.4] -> 1.2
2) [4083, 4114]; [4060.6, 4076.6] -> 1.6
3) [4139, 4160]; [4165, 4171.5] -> 1.6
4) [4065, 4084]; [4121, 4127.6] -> 1.2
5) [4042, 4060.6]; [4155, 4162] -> 1.2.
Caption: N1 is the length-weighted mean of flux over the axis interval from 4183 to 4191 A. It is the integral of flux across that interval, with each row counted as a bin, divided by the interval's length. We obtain 8.5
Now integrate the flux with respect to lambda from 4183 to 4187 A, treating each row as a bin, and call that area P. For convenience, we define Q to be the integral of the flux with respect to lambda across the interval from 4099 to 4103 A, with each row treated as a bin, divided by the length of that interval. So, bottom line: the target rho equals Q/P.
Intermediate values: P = 35.3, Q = 11.3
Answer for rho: 0.32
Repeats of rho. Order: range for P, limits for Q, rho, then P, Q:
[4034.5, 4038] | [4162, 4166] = 0.24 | 32.2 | 7.8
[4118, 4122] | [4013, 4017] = 0.26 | 35.0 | 9.0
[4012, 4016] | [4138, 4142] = 0.23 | 36.1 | 8.3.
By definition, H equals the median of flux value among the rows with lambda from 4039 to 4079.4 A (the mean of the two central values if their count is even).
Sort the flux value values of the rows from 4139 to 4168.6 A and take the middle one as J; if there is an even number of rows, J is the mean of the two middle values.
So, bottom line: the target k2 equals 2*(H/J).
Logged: 2.14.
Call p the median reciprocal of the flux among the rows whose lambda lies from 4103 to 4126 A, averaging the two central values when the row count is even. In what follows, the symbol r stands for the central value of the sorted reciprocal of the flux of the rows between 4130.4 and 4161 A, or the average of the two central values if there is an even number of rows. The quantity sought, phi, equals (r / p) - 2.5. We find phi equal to -1.56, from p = 0.123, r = 0.115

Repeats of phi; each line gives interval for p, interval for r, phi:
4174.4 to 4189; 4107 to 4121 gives -1.45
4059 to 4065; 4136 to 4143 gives -1.31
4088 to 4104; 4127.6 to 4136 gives -1.59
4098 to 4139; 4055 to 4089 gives -1.57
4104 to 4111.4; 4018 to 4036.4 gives -1.68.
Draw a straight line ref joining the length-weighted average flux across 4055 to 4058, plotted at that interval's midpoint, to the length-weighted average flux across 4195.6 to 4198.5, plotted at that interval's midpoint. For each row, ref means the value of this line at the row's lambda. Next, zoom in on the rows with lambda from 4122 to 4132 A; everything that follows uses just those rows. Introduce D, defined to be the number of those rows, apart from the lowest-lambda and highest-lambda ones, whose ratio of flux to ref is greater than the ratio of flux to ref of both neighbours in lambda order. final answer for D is 2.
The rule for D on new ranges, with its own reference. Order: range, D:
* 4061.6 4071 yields 2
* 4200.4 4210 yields 4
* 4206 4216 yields 2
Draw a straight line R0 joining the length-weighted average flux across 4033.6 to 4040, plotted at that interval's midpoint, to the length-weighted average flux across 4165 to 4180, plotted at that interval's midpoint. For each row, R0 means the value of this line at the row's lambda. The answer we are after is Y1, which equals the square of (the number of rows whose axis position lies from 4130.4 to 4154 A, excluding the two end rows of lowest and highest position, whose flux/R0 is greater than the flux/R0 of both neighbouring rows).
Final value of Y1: 49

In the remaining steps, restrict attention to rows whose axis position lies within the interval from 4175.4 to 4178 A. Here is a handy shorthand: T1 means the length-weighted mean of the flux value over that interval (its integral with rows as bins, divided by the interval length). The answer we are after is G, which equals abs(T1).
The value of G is 9.09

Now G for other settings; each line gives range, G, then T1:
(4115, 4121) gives 8.88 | 8.9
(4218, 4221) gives 9.08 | 9.1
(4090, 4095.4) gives 8.18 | 8.2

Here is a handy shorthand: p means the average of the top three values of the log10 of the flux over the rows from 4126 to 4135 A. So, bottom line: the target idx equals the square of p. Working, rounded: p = 0.99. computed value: 0.99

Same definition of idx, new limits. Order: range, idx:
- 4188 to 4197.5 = 0.99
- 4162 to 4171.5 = 1.00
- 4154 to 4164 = 1.07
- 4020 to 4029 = 1.01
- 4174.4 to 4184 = 1.01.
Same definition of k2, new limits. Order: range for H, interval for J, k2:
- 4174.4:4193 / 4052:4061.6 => 1.80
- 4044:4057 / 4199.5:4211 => 2.01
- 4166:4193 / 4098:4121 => 2.06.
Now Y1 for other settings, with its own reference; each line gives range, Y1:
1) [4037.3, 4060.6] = 36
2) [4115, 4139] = 49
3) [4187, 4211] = 64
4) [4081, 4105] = 49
